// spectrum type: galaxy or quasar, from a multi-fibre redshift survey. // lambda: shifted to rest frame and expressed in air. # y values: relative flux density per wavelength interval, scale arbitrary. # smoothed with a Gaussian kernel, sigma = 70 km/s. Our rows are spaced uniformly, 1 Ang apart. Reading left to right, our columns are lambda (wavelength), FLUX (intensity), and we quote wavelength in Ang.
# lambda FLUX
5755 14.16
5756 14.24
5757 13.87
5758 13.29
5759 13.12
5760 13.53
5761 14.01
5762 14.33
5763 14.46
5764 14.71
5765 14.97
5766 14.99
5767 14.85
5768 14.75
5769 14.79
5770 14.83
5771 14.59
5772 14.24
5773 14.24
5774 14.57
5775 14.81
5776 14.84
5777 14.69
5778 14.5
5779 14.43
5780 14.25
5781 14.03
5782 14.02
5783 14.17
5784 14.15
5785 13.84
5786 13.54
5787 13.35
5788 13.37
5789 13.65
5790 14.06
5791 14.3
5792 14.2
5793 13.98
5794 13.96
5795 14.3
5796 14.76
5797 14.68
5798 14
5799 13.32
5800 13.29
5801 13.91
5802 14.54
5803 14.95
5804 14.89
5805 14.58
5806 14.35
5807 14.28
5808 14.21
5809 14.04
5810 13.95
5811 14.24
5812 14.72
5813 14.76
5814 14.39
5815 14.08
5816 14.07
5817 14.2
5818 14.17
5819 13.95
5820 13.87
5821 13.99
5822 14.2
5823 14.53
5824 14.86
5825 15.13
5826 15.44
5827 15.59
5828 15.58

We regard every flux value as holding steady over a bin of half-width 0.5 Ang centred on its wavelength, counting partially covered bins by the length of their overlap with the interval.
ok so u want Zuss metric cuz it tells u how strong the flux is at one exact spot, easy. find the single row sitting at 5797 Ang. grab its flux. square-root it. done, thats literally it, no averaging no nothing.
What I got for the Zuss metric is 3.83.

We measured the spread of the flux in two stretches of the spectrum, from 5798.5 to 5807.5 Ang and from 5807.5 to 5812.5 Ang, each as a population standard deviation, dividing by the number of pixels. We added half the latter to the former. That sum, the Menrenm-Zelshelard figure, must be 0.7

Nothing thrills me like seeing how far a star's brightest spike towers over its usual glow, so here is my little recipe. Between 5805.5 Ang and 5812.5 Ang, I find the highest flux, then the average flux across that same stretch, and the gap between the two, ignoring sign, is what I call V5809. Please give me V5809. 0.46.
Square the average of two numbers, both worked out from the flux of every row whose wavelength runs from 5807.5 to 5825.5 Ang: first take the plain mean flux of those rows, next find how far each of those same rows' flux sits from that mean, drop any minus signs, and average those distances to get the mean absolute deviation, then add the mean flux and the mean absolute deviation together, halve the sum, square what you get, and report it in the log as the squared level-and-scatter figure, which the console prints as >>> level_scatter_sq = 53.2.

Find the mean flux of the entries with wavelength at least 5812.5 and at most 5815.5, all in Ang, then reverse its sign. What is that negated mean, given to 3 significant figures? -14.4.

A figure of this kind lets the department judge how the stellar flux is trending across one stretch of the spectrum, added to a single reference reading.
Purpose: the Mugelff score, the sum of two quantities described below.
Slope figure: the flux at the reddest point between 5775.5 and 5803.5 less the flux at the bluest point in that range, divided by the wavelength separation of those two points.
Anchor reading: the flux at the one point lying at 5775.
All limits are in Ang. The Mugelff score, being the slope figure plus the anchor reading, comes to 14.8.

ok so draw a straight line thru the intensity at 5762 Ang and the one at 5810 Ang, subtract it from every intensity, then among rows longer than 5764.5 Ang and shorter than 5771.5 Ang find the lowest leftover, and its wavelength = 5771 Ang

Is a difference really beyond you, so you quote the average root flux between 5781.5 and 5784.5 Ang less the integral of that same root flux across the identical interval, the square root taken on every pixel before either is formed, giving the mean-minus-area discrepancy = -7.51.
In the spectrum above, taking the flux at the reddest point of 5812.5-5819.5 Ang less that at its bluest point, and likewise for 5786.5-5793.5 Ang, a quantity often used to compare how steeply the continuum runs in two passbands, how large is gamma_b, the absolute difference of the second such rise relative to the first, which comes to 1.4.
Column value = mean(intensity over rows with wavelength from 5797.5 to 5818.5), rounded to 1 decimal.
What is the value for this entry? 14.2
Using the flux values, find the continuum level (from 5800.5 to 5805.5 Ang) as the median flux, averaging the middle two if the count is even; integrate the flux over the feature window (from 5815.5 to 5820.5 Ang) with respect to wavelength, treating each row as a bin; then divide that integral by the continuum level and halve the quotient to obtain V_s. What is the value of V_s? 2.41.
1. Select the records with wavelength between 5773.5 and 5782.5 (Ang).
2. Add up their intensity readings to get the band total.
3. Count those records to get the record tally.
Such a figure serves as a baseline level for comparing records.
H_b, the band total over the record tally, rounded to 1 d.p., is 14.5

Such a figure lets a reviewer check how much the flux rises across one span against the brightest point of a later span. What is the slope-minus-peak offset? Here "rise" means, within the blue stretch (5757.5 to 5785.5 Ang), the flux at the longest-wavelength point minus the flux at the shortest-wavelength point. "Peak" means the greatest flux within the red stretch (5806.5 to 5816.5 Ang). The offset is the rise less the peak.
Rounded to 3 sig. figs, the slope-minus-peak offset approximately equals -14.2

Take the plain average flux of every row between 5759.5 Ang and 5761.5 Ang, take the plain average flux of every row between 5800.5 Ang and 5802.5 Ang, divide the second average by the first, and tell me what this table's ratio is 1.03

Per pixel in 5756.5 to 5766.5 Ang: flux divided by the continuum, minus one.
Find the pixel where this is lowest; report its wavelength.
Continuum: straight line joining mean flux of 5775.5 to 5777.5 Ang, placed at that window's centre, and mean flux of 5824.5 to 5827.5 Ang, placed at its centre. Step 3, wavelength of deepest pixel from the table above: 5759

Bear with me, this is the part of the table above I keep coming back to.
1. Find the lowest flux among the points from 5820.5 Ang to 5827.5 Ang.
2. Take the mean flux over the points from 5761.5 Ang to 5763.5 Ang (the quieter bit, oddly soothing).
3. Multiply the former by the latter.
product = 201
